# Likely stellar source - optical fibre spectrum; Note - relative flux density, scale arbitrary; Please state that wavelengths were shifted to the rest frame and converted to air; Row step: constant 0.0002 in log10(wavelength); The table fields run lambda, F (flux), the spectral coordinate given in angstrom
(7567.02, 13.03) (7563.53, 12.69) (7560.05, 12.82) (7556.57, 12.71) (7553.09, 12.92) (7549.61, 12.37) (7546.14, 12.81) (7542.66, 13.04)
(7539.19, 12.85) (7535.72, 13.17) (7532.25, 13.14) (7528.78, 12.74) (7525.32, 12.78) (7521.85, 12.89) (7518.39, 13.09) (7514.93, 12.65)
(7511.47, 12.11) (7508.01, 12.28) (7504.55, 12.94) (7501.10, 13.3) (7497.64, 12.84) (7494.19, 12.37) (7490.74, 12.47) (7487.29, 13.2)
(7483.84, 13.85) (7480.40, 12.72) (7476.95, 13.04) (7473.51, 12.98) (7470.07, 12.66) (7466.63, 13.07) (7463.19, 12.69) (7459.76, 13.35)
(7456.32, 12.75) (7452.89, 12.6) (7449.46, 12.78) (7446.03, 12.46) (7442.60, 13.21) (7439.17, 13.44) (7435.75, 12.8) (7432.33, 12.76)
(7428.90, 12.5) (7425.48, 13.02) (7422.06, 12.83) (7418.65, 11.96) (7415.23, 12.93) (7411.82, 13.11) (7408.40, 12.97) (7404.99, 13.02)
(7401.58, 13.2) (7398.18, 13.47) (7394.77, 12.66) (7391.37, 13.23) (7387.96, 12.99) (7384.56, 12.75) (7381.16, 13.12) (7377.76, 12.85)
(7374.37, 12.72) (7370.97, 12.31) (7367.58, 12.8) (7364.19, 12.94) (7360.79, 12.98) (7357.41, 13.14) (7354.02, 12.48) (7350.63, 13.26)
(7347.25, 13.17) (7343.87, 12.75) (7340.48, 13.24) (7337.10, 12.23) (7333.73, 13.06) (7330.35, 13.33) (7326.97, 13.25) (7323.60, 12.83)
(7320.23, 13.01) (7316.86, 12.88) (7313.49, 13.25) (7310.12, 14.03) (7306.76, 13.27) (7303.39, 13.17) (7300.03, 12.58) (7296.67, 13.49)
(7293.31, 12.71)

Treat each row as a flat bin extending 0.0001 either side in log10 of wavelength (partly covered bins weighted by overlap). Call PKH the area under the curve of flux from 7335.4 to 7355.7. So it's 261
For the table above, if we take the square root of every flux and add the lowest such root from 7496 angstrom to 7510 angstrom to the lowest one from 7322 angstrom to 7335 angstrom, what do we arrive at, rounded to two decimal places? 7.09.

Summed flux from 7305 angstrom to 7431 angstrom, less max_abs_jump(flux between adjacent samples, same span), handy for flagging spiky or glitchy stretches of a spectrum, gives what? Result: 479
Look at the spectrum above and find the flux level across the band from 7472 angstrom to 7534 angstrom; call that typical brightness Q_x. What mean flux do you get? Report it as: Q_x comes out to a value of 12.85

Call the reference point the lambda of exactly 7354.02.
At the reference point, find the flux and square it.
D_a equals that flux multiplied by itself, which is 156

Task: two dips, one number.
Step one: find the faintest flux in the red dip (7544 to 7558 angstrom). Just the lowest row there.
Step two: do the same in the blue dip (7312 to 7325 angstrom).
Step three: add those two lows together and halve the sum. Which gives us 12.6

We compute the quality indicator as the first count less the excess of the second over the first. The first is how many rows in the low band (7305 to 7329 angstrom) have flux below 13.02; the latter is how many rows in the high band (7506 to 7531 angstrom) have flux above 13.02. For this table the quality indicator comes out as 5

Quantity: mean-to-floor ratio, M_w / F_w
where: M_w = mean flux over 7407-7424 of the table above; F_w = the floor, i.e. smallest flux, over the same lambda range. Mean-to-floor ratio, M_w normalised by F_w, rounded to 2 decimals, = 1.07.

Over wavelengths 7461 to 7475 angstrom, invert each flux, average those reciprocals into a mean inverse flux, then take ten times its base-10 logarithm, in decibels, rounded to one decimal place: -11.1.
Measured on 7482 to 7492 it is -11.2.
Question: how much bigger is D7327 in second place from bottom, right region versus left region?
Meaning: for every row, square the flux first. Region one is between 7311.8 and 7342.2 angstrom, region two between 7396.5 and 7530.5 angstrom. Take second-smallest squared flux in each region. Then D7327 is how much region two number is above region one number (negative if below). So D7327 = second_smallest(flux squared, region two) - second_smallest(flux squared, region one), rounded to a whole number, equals -18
